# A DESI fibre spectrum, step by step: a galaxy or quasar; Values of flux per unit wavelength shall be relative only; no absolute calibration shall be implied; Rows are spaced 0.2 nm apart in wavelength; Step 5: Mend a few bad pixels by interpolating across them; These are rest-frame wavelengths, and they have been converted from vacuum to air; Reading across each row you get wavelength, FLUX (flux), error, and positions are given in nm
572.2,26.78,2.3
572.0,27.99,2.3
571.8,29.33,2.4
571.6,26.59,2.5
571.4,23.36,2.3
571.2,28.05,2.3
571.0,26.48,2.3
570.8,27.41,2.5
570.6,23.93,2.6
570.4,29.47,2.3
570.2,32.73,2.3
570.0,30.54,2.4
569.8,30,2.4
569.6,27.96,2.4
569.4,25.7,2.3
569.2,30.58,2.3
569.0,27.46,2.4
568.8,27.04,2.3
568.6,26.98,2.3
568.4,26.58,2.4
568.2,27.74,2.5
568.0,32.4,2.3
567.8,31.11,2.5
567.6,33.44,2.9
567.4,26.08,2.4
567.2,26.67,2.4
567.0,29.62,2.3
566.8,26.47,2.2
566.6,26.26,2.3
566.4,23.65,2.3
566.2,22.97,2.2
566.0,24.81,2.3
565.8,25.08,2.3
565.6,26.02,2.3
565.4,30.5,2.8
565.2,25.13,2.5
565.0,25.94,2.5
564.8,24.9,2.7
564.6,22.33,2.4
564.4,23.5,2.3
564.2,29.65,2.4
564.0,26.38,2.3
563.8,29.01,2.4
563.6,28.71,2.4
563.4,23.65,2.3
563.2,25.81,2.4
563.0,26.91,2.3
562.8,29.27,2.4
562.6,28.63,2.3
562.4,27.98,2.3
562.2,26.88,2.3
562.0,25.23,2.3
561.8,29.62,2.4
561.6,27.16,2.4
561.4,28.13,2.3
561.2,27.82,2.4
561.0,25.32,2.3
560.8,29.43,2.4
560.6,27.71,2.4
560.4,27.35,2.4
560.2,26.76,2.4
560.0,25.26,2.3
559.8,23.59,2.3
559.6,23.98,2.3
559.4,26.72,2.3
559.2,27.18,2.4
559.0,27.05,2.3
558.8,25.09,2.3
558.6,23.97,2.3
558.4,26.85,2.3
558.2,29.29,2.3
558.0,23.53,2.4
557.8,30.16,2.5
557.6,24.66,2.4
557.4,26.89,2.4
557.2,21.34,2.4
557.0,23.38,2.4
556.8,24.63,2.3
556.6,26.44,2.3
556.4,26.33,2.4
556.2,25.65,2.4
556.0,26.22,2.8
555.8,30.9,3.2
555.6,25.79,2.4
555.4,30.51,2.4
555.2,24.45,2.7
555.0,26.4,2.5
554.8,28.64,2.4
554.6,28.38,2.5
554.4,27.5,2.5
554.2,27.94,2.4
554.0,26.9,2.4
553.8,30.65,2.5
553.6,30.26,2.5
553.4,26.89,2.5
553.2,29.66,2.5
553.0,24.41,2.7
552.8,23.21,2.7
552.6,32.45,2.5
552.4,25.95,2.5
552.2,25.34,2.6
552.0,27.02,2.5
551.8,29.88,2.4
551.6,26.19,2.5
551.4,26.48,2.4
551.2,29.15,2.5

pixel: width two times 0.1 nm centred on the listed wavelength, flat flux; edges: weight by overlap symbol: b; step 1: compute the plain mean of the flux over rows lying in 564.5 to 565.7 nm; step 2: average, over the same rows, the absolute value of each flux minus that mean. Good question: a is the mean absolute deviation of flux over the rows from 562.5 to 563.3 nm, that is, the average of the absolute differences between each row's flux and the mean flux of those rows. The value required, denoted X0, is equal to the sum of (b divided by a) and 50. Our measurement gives 51.3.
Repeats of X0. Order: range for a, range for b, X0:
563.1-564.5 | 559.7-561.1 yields 50.7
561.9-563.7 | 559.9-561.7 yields 50.7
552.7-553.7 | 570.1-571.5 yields 51.0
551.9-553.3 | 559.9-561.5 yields 50.4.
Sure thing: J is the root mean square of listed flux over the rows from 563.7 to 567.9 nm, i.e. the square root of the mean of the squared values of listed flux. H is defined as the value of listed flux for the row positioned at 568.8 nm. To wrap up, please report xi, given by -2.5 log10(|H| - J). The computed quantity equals 1.5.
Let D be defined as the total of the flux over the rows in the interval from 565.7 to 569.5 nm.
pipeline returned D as 521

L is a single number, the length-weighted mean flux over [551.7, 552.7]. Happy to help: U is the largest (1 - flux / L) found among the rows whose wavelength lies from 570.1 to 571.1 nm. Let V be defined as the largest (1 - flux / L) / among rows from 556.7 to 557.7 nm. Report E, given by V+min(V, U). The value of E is 0.39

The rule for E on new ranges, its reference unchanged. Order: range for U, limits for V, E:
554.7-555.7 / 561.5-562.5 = 0.21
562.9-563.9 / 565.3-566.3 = 0.34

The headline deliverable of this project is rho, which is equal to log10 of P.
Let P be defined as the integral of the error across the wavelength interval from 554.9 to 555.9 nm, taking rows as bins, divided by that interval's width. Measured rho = 0.422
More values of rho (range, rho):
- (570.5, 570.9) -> 0.407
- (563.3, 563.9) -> 0.374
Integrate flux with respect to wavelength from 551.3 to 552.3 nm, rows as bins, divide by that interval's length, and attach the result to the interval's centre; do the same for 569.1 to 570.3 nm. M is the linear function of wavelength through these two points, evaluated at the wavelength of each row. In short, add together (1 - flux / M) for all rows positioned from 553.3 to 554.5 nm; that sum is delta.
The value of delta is -0.2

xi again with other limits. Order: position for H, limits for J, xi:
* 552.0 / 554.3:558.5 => 1.2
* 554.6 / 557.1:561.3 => -0.8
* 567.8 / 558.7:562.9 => -1.5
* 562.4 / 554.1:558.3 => -0.2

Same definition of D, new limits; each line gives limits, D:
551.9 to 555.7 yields 522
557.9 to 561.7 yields 502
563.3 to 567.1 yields 495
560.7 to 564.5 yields 519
